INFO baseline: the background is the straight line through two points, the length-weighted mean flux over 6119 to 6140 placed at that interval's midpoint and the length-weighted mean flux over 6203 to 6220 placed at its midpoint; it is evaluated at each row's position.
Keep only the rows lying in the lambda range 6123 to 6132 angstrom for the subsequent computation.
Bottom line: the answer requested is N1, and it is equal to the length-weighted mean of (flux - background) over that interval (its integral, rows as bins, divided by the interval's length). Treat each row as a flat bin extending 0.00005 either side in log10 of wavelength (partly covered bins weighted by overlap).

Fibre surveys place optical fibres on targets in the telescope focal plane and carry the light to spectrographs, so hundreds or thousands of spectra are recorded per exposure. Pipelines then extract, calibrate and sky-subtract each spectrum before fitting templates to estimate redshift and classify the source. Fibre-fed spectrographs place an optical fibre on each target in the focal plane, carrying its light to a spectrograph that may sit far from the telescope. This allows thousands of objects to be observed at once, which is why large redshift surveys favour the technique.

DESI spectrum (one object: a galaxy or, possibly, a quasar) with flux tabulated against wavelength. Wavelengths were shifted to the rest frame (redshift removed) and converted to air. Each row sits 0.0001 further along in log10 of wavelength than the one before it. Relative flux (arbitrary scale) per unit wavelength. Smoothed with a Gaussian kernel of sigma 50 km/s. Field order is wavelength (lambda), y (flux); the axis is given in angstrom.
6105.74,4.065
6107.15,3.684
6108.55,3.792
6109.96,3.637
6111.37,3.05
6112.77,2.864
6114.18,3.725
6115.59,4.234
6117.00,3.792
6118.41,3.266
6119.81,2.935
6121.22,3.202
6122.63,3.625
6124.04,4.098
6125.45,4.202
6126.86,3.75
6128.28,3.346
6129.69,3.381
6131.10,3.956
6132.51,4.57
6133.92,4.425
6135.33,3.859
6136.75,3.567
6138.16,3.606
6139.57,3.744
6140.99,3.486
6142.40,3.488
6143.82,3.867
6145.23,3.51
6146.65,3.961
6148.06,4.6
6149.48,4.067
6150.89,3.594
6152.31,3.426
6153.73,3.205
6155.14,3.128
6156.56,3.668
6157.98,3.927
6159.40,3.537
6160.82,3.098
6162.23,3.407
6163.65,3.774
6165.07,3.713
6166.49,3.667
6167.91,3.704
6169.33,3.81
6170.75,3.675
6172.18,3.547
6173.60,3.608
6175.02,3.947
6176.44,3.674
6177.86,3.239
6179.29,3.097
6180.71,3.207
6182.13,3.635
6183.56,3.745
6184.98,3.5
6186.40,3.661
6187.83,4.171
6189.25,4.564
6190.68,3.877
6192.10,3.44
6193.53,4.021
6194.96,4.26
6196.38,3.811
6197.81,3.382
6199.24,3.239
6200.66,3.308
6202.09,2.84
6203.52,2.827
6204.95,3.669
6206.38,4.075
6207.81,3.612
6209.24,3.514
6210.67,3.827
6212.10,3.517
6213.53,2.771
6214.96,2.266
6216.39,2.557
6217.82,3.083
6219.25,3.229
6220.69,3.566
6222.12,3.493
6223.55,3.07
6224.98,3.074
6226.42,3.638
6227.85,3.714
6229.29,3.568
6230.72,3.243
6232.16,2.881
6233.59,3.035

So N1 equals 0.04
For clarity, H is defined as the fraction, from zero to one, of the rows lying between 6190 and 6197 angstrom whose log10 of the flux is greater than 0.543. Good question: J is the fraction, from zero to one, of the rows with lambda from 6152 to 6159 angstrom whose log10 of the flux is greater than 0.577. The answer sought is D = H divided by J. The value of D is 4.0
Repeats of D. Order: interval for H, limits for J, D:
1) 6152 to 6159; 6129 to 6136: 0.5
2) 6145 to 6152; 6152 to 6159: 5.0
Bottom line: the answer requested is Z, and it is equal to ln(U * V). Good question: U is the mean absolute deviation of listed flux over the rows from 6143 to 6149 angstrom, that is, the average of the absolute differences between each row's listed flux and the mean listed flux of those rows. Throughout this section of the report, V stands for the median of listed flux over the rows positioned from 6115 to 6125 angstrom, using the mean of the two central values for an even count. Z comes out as 0.11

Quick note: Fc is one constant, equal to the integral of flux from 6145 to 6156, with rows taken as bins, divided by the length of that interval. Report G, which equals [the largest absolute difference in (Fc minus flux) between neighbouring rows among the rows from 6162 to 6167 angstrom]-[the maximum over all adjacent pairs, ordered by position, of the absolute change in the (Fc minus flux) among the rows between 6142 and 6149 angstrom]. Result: -0.27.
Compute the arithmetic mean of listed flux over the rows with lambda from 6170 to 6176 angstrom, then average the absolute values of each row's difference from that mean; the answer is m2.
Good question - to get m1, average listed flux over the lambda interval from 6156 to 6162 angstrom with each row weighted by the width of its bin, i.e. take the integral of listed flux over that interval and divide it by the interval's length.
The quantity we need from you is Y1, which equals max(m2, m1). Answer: 3.5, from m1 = 3.54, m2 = 0.126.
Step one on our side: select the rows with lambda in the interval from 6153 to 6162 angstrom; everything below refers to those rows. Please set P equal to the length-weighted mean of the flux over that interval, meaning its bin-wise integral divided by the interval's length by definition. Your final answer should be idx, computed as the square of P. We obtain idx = 11.7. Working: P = 3.4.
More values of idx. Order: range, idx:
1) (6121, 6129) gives 13.9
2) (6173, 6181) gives 12.1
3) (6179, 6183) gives 11.2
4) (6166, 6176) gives 13.7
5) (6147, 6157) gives 13.6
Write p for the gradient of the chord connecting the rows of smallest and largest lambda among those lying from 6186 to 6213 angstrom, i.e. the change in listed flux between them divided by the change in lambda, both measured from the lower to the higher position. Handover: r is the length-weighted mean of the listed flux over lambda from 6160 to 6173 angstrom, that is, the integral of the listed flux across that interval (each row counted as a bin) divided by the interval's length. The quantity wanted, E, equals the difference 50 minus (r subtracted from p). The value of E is 53.6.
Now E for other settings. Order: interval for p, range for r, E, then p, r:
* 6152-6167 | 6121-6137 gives 53.8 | 0.0170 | 3.86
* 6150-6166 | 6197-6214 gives 53.4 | 0.0084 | 3.39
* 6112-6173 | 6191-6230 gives 53.4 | 0.0115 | 3.39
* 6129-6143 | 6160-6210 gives 53.6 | 0.0084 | 3.61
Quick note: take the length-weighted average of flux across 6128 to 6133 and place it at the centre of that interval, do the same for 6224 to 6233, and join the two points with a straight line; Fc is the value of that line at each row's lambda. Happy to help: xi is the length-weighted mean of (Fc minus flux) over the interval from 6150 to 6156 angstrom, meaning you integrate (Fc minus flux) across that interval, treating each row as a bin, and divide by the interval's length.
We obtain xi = 0.3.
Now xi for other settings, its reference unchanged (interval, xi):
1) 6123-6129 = 0.0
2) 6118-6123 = 0.6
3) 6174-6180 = 0.1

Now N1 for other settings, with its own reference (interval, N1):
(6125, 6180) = 0.08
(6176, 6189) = 0.15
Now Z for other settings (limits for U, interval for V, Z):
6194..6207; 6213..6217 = 0.05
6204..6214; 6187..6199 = 0.02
